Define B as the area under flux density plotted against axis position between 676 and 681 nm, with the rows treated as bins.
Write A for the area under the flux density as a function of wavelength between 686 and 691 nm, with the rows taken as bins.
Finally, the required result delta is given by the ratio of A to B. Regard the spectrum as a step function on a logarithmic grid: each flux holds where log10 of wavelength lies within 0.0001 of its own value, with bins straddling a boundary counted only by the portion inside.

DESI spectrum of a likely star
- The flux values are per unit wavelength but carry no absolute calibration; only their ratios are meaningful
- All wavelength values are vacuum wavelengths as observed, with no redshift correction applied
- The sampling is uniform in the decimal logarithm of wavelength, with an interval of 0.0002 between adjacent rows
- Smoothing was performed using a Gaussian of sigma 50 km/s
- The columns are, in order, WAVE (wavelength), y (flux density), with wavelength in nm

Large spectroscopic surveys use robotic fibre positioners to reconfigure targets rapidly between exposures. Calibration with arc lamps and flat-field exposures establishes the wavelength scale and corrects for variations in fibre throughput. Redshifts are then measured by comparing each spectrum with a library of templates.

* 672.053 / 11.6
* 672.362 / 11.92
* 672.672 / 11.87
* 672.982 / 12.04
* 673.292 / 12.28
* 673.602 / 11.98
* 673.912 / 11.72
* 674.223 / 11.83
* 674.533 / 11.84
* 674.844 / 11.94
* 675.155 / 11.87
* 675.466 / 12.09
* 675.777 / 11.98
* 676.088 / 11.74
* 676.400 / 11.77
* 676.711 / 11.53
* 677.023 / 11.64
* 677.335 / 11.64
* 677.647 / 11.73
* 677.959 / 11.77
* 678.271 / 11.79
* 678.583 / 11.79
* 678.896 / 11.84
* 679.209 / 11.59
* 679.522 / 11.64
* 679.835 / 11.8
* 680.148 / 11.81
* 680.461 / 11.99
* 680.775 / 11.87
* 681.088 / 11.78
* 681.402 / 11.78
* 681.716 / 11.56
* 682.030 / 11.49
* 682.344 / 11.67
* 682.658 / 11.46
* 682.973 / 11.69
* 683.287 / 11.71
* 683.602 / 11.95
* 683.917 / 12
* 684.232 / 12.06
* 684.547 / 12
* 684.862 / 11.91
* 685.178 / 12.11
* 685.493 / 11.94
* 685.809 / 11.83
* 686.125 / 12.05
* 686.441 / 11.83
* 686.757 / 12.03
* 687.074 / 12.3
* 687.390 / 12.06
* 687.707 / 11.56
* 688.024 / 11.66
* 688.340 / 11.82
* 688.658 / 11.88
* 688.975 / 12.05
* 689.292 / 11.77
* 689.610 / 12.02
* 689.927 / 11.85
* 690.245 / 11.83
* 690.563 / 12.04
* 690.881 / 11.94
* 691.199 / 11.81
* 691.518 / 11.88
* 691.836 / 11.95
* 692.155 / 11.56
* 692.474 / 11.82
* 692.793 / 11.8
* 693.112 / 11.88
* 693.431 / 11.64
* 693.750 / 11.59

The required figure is 1.01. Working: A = 59.6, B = 58.7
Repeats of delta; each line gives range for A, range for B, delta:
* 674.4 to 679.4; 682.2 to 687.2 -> 0.99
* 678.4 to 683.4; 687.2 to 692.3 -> 0.97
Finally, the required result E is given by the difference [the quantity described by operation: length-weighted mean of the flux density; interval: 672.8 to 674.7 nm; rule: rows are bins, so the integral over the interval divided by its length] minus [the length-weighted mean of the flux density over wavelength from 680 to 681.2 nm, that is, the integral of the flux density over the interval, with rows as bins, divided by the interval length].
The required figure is 0.08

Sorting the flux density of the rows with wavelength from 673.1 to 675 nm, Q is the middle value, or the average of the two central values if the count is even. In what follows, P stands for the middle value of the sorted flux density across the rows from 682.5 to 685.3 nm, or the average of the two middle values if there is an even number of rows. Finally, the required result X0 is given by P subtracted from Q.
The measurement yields -0.06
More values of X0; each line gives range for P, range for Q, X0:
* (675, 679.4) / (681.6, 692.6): 0.11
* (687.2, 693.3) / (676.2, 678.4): -0.12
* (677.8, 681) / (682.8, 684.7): 0.18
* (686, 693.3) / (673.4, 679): -0.09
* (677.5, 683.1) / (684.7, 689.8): 0.15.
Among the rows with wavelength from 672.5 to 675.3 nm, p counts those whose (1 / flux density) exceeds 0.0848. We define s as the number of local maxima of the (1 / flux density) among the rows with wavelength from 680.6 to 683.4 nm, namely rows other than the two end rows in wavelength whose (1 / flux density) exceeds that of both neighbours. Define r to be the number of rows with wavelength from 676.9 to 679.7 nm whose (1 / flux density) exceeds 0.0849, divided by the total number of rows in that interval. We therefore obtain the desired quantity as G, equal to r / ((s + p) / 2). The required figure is 0.444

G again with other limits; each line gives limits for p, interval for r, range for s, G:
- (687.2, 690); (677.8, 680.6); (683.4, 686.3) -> 0.133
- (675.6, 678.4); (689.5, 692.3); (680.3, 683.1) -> 0.022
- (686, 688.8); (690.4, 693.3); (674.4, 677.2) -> 0.044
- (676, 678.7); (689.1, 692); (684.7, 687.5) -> 0.020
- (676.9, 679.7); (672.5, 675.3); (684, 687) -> 0.020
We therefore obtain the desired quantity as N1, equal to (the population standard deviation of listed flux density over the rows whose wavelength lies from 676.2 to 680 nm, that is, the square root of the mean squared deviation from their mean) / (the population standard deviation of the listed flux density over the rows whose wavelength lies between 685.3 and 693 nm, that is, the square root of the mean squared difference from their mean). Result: 0.6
